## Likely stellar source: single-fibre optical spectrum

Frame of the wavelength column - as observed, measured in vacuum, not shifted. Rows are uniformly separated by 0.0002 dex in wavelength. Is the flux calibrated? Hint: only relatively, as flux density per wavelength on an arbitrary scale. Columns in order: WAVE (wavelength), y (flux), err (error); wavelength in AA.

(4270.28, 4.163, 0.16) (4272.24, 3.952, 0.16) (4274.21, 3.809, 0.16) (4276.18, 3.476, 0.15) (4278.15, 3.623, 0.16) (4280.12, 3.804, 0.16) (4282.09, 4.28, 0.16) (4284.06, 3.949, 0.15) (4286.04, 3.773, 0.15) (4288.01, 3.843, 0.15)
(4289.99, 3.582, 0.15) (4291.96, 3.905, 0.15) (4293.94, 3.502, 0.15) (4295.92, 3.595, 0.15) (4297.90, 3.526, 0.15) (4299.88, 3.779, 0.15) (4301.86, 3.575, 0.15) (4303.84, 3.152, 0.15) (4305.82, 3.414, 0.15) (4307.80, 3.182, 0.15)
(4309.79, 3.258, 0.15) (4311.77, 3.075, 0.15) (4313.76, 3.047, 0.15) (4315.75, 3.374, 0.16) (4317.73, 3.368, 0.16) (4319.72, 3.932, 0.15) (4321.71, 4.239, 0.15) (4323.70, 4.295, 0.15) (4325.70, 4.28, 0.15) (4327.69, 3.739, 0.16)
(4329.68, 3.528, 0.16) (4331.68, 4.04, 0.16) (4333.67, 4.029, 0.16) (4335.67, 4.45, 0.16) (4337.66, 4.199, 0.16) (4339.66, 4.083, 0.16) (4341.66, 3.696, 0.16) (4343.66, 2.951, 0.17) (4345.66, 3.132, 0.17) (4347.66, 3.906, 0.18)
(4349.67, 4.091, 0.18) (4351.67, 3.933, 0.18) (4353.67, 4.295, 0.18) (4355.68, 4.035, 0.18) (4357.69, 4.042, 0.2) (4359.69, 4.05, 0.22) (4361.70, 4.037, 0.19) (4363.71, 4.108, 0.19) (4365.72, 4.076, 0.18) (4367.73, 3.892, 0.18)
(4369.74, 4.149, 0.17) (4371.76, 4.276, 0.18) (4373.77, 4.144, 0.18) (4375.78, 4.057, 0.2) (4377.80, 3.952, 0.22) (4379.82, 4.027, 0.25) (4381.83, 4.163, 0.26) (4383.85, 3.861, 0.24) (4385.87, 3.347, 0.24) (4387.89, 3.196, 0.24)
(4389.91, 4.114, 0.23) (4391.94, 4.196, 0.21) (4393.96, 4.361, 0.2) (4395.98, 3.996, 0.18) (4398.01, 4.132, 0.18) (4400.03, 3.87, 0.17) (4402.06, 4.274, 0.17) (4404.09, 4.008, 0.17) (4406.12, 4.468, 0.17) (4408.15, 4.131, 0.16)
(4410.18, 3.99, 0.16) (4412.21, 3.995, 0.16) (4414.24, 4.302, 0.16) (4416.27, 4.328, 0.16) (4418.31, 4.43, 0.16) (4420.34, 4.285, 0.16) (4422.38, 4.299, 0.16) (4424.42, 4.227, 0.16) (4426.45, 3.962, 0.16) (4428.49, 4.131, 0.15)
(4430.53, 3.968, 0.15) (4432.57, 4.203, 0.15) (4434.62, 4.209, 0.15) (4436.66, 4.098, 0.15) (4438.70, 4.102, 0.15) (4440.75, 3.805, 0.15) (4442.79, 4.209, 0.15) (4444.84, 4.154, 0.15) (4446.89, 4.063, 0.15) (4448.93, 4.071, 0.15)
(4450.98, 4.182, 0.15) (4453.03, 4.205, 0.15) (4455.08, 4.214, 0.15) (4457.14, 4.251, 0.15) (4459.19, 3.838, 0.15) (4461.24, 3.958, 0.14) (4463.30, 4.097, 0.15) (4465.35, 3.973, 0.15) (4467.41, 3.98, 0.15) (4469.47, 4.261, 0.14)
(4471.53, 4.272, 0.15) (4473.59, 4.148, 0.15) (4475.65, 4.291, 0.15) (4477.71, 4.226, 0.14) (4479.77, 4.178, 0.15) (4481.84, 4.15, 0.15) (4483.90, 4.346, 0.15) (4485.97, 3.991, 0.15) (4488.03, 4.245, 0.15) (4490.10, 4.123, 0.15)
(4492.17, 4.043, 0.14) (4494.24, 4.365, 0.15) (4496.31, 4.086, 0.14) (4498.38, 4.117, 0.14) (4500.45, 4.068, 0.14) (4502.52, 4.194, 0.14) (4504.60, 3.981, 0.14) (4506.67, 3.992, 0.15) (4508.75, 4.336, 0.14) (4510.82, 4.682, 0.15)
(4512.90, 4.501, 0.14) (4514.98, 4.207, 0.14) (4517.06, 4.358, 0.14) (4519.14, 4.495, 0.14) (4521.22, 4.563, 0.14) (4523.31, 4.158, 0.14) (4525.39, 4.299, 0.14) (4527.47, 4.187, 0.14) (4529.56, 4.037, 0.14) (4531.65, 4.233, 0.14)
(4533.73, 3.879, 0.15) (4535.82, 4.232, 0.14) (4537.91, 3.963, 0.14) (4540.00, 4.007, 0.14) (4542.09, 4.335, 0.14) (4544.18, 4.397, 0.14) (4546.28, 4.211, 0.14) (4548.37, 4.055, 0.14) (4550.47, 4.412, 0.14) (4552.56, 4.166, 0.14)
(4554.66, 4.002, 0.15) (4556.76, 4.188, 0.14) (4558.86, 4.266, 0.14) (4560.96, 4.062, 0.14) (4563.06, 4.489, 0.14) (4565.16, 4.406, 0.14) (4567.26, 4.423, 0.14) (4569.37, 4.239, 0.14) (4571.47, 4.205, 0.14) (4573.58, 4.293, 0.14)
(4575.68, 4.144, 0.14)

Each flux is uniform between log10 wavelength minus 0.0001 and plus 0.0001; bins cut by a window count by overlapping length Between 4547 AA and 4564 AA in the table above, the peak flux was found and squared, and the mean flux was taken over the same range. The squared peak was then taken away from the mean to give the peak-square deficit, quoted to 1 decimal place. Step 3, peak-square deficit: -15.9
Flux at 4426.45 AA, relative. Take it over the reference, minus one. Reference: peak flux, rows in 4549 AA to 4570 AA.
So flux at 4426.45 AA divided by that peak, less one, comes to -0.12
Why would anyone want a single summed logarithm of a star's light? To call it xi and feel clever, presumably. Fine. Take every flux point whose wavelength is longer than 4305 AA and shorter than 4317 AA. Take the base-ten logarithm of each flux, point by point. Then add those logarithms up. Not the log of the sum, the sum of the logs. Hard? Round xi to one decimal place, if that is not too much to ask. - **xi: 3.0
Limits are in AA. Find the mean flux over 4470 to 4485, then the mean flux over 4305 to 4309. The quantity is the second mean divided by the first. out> 0.78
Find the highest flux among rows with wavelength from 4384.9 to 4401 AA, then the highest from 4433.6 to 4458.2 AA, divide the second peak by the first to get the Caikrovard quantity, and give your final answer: 0.97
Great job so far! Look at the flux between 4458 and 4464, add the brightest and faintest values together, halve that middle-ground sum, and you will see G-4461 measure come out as 3.97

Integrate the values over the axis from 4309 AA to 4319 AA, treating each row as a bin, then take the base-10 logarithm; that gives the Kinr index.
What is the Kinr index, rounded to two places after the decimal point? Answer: 1.51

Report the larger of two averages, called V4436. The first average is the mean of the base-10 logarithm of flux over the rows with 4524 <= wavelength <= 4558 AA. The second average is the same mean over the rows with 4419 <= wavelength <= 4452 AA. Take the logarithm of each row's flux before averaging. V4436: 0.619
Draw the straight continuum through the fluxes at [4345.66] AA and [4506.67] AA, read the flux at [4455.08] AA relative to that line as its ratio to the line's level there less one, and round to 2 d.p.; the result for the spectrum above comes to 0.13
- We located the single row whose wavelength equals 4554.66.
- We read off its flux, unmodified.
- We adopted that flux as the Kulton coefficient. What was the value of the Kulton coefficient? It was 4.002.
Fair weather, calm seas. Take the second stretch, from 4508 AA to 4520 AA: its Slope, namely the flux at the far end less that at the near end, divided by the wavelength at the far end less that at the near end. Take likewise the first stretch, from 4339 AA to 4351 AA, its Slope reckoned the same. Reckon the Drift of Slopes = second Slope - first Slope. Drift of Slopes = 0.015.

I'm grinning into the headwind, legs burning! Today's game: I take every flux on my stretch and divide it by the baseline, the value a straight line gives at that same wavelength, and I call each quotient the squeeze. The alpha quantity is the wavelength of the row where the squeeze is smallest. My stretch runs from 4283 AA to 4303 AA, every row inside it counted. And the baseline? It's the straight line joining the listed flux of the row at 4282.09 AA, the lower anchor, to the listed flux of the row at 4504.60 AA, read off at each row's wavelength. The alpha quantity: 4293.94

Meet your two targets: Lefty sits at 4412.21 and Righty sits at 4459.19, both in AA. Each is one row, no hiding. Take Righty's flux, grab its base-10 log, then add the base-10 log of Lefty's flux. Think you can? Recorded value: 1.19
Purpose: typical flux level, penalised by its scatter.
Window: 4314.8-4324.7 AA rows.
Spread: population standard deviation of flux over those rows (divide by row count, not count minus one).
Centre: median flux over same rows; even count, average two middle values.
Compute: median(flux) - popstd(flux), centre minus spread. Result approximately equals 3.53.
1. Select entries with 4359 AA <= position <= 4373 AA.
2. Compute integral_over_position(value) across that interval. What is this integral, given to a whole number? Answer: 57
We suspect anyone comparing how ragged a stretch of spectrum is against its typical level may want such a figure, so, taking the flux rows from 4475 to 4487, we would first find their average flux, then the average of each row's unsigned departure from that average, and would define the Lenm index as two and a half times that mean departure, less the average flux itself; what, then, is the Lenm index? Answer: -3.97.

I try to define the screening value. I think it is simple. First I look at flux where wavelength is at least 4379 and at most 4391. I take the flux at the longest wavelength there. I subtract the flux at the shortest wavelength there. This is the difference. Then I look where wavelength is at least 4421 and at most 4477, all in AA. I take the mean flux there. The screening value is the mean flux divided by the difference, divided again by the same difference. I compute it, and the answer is 544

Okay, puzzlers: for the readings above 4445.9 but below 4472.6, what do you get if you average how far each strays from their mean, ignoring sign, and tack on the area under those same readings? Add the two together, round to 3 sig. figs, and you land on 110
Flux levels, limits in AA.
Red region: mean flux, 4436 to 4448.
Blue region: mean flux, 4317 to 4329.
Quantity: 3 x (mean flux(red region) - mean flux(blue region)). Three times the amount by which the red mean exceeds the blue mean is 0.29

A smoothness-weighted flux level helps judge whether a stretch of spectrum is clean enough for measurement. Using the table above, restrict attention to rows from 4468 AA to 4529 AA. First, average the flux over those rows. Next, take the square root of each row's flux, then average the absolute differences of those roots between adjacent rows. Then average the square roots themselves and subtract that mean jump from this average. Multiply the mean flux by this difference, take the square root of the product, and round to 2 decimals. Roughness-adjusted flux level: 2.92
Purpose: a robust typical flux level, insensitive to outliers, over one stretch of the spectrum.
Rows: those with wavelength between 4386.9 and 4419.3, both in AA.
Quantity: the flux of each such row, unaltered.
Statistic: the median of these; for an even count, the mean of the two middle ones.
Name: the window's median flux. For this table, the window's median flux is 4.13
